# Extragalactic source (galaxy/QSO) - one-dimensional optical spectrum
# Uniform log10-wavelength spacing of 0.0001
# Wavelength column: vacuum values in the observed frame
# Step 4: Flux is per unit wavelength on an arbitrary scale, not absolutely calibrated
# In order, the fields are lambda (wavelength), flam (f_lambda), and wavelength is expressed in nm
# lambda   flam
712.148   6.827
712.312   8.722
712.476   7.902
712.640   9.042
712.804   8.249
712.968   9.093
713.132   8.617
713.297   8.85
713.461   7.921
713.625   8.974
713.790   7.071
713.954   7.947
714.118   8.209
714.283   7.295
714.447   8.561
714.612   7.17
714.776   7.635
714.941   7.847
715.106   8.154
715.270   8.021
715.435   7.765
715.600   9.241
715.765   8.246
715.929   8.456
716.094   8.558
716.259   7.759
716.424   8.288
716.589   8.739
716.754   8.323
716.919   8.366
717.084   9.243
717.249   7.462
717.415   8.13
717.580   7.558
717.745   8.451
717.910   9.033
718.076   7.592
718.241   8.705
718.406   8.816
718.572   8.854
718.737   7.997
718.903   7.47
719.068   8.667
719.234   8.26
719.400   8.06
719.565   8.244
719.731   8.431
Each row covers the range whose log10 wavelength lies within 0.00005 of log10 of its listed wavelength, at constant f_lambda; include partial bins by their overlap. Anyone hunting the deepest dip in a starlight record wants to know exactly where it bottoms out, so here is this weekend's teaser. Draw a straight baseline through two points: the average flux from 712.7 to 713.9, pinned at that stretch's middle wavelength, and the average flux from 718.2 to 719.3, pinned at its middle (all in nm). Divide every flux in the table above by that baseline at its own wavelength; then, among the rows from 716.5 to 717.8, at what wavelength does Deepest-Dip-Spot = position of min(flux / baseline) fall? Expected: 717.249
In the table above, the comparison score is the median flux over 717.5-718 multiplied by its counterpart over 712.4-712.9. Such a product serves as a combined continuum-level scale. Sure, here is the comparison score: 69.7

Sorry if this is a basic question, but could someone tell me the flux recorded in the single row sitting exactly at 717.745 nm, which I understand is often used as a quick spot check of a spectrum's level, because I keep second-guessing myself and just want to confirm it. 8.451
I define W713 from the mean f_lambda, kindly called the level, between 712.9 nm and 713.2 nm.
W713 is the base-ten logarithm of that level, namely 0.947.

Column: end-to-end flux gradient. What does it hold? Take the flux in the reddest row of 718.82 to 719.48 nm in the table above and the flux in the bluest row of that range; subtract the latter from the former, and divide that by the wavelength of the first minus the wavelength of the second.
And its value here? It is 1.2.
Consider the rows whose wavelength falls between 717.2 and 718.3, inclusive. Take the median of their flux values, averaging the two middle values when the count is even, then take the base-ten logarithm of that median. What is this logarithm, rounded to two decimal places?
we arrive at 0.91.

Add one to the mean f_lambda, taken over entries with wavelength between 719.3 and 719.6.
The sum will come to 9.2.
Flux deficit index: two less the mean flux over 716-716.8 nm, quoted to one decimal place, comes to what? -6.3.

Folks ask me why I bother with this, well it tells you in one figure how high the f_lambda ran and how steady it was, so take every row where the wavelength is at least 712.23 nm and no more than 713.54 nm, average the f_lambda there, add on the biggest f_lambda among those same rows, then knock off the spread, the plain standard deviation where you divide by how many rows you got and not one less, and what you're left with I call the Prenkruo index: 17.2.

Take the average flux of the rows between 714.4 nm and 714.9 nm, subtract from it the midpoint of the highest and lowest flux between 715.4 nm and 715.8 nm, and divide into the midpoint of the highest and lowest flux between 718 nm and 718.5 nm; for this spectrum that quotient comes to -11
